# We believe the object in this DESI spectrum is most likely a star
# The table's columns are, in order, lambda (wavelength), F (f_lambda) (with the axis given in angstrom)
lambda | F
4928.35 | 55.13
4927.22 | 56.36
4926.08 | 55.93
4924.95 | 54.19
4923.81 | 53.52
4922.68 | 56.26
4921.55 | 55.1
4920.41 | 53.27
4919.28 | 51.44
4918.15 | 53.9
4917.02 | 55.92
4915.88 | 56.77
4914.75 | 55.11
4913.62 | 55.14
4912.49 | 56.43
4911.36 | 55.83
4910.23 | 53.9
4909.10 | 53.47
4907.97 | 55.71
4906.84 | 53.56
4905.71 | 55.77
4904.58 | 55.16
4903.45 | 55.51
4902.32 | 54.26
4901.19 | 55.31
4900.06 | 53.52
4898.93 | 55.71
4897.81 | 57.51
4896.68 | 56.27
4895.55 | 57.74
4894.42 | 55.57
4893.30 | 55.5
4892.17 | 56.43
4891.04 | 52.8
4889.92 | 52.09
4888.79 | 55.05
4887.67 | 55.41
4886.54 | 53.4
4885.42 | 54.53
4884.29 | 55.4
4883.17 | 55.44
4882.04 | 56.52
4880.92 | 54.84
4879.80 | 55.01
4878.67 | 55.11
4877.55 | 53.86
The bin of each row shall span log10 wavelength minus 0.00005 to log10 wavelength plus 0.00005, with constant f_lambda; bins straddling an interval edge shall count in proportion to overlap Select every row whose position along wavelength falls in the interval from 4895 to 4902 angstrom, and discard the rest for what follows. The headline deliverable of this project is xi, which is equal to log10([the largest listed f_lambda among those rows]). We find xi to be 1.76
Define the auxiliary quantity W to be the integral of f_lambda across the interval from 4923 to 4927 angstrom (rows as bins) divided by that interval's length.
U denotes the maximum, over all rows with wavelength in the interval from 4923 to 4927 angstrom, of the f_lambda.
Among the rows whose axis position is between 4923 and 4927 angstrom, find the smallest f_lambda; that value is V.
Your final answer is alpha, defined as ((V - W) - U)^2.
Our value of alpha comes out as 3268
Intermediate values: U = 55.93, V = 53.52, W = 54.8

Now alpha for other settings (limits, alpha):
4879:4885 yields 3254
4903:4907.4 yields 3269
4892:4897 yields 3423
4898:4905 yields 3277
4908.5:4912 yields 3233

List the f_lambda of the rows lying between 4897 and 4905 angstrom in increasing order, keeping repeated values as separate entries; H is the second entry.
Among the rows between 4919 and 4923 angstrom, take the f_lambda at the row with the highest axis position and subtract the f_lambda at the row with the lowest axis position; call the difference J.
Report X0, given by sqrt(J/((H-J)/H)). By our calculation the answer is 2.30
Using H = 54.26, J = 4.8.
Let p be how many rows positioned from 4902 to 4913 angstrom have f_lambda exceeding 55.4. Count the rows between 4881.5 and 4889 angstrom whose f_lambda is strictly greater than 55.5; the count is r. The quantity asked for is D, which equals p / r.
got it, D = 5.0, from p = 5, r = 1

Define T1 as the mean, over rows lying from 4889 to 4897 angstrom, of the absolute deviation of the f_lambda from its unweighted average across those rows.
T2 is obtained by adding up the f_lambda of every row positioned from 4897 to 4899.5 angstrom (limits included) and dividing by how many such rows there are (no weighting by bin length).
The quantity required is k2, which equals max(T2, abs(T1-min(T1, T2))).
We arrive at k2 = 56.6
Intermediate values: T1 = 1.6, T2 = 56.6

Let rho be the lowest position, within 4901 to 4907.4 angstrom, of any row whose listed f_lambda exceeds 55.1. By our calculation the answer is 4901.19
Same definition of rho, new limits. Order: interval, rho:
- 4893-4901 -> 4893.30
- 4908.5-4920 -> 4911.36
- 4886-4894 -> 4887.67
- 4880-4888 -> 4882.04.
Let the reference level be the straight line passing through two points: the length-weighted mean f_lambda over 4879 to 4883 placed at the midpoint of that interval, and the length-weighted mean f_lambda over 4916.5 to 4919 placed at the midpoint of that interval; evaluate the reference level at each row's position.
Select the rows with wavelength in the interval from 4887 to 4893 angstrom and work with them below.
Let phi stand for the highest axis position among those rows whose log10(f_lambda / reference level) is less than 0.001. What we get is 4891.04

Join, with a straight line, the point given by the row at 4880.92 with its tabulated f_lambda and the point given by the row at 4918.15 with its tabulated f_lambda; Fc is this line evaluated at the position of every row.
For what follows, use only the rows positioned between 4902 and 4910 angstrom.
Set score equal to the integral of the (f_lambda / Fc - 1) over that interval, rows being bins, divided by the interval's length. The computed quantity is 0.010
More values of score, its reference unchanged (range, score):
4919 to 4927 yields 0.012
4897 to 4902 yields 0.021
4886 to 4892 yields -0.013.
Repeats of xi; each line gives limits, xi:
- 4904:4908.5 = 1.75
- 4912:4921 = 1.75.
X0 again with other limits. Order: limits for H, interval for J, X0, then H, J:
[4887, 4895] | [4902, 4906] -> 1.25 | 52.8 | 1.5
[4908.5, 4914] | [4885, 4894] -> 0.99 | 53.9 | 1.0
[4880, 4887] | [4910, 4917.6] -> 1.45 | 54.53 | 2.0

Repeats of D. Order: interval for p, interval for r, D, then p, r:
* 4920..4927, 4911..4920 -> 0.5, 2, 4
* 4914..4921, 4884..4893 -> 2.0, 2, 1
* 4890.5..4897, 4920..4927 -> 2.5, 5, 2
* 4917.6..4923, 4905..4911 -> 0.5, 1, 2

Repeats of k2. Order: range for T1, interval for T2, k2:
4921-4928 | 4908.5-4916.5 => 55.2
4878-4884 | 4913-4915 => 55.1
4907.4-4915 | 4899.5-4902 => 54.4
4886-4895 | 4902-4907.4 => 54.9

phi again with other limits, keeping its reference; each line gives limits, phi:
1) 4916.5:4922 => 4920.41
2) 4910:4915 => 4910.23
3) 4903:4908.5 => 4906.84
